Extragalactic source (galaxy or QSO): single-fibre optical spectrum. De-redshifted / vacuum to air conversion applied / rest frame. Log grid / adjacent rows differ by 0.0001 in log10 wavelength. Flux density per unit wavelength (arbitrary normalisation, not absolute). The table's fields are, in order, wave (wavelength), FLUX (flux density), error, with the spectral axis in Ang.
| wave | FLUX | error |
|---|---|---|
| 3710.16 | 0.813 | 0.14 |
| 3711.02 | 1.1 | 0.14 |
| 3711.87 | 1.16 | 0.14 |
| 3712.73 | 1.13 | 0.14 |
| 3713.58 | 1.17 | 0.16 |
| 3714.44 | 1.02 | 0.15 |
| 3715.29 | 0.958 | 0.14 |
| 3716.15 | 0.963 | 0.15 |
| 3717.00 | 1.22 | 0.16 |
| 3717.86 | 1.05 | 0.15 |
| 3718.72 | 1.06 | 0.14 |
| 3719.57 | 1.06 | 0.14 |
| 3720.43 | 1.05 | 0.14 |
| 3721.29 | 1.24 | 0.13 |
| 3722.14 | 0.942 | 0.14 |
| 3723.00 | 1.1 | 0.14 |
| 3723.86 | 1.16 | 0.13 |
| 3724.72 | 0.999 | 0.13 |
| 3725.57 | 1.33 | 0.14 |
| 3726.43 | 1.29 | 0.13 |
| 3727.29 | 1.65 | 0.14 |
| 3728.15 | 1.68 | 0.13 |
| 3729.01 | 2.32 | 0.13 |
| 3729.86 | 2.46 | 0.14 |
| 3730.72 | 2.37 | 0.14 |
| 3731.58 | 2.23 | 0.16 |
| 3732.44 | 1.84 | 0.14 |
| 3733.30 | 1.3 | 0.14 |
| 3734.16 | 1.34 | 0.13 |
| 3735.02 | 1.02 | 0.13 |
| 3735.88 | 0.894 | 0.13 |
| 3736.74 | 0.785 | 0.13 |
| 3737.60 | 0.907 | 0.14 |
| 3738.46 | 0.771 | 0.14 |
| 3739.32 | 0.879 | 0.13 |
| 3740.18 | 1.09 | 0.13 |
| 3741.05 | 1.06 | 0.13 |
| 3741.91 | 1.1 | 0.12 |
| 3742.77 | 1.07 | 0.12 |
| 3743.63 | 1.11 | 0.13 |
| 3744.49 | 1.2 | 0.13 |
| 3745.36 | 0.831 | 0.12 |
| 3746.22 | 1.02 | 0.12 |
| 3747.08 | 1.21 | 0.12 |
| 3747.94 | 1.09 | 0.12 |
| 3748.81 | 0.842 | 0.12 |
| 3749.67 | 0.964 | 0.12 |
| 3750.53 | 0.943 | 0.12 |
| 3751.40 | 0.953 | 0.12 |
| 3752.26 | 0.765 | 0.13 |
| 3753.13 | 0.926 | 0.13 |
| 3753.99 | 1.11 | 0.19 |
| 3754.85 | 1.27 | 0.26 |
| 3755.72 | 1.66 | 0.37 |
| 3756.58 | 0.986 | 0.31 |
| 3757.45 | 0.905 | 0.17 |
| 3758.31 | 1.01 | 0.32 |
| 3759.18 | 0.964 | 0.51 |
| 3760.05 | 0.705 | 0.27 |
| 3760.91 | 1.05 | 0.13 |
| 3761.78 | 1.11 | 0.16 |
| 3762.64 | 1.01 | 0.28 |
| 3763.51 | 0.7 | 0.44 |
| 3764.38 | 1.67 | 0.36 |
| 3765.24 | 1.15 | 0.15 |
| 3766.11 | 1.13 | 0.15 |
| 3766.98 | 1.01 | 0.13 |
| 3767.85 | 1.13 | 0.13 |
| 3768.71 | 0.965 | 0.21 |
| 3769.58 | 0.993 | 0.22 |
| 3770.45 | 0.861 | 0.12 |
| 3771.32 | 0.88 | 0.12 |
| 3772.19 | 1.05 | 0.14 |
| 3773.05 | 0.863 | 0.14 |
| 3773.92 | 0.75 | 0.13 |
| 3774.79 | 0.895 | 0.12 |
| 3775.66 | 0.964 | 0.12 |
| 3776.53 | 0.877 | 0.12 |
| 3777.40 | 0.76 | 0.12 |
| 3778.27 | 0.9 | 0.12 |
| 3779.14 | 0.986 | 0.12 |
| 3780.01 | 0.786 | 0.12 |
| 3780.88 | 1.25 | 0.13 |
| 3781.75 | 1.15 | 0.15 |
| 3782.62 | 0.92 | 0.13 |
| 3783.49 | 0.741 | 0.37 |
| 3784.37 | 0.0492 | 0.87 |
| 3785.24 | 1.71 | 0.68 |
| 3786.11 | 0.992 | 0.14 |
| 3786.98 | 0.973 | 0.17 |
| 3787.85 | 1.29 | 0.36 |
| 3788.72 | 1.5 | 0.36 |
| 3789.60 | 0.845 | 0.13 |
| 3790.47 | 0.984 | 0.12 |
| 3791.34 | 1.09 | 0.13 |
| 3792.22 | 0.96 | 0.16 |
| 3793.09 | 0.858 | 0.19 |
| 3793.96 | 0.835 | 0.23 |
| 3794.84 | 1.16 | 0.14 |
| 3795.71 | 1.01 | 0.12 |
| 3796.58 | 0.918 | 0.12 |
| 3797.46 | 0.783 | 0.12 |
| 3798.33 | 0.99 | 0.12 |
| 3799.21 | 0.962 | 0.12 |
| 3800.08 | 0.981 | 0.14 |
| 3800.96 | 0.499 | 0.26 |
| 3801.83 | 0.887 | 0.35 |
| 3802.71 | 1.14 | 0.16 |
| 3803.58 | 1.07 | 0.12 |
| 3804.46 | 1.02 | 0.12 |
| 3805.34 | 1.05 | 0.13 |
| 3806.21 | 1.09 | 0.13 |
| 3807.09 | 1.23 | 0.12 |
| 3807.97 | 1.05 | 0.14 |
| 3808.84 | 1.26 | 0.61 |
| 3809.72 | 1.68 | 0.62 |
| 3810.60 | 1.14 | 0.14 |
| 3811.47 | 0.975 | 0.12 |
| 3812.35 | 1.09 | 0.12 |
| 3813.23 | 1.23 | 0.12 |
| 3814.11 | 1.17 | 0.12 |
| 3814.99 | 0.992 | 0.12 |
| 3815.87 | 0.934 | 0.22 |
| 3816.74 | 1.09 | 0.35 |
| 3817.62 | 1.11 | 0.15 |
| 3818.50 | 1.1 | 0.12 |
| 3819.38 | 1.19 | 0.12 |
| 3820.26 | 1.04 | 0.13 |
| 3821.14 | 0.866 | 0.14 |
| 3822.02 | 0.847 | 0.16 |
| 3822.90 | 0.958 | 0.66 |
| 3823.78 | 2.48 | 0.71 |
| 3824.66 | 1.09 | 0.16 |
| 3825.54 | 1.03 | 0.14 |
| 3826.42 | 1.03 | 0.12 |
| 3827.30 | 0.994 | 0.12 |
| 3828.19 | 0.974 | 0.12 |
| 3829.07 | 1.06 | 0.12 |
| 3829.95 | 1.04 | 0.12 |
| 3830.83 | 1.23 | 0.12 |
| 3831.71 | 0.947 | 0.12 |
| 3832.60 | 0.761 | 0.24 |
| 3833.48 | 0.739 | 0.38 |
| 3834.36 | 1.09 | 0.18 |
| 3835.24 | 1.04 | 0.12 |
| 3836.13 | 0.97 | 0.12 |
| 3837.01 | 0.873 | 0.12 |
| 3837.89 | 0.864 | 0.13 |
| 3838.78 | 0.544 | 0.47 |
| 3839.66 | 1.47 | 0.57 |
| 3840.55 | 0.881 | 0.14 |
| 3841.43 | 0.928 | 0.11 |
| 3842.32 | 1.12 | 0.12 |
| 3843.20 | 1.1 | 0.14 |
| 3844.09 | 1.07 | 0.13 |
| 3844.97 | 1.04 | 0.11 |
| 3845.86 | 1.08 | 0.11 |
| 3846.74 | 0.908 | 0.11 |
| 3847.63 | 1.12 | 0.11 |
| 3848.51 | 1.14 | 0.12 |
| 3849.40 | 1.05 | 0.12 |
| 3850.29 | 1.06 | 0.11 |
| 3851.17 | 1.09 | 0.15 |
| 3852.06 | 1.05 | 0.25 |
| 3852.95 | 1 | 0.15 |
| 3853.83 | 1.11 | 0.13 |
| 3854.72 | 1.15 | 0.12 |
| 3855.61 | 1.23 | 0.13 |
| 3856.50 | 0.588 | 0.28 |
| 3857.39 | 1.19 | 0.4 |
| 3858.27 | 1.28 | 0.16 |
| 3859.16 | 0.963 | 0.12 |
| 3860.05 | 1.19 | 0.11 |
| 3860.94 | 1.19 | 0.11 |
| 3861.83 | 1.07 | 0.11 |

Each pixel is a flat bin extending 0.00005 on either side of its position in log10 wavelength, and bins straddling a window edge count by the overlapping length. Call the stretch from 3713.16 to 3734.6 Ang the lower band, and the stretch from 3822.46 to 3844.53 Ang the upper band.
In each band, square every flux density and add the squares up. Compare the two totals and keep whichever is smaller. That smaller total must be 30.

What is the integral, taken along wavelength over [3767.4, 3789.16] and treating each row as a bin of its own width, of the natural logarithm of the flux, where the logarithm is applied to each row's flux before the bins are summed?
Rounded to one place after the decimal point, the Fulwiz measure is -2.9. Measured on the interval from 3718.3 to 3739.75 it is 5.0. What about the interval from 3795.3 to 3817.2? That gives 0.6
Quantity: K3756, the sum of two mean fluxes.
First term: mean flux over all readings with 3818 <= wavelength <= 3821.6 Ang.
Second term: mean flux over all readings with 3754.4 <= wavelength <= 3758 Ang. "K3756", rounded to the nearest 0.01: 2.25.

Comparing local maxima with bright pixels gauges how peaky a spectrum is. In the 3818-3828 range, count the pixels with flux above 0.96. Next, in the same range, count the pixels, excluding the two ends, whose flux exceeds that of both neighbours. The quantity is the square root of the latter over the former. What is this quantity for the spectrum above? 0.50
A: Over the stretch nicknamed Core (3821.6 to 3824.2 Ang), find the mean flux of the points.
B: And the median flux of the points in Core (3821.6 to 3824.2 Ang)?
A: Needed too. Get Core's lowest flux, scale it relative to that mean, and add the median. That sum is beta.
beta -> 1.55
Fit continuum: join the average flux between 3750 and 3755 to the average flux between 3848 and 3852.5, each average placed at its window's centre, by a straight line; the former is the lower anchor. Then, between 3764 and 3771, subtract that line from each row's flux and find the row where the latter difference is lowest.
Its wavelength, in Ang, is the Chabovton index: 3770.45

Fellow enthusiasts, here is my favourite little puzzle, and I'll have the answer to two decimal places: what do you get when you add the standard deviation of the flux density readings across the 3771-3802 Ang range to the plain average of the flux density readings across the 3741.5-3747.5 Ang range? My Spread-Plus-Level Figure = 1.34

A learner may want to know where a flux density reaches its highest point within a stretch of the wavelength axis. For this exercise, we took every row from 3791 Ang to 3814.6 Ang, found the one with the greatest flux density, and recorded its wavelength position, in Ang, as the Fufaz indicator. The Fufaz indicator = 3809.72 Ang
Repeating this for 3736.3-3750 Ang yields 3747.08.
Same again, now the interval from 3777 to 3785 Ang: 3780.88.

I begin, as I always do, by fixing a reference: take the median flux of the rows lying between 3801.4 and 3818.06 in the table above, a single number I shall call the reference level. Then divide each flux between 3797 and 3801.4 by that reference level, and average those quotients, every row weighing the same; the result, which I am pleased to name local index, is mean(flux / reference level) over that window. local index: 0.77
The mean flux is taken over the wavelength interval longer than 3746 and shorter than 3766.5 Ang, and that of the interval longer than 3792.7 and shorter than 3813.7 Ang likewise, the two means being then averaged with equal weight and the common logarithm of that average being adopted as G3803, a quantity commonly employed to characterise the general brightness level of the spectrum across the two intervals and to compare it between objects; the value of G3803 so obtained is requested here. 0.018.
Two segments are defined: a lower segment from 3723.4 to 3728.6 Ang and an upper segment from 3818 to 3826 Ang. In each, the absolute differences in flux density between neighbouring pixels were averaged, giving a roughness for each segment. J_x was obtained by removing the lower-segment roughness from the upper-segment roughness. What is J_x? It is 0.26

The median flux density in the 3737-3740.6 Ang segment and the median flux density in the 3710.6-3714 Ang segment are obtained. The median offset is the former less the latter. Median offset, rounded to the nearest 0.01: -0.25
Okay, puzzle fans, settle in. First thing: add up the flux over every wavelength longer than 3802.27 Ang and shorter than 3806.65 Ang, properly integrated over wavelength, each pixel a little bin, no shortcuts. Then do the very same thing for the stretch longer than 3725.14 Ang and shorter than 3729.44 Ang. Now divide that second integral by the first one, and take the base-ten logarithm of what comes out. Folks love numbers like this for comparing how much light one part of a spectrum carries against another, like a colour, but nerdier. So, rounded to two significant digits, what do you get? 0.18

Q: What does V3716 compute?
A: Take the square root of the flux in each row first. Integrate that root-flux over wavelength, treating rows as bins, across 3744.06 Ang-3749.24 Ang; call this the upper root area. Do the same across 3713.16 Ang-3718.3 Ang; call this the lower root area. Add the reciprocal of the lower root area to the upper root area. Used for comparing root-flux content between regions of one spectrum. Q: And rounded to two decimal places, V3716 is 5.43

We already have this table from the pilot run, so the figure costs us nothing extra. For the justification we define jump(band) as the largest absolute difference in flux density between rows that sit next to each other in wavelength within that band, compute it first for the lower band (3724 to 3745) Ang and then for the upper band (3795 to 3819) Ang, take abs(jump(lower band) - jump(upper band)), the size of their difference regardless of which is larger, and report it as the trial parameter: 0.1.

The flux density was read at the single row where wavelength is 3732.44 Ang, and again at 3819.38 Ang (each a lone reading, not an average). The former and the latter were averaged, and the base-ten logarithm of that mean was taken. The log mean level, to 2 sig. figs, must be 0.18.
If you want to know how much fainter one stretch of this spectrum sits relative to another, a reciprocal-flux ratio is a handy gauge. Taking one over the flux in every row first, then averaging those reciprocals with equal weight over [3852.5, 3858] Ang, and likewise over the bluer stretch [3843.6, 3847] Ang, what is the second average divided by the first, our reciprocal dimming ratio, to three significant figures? 0.961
